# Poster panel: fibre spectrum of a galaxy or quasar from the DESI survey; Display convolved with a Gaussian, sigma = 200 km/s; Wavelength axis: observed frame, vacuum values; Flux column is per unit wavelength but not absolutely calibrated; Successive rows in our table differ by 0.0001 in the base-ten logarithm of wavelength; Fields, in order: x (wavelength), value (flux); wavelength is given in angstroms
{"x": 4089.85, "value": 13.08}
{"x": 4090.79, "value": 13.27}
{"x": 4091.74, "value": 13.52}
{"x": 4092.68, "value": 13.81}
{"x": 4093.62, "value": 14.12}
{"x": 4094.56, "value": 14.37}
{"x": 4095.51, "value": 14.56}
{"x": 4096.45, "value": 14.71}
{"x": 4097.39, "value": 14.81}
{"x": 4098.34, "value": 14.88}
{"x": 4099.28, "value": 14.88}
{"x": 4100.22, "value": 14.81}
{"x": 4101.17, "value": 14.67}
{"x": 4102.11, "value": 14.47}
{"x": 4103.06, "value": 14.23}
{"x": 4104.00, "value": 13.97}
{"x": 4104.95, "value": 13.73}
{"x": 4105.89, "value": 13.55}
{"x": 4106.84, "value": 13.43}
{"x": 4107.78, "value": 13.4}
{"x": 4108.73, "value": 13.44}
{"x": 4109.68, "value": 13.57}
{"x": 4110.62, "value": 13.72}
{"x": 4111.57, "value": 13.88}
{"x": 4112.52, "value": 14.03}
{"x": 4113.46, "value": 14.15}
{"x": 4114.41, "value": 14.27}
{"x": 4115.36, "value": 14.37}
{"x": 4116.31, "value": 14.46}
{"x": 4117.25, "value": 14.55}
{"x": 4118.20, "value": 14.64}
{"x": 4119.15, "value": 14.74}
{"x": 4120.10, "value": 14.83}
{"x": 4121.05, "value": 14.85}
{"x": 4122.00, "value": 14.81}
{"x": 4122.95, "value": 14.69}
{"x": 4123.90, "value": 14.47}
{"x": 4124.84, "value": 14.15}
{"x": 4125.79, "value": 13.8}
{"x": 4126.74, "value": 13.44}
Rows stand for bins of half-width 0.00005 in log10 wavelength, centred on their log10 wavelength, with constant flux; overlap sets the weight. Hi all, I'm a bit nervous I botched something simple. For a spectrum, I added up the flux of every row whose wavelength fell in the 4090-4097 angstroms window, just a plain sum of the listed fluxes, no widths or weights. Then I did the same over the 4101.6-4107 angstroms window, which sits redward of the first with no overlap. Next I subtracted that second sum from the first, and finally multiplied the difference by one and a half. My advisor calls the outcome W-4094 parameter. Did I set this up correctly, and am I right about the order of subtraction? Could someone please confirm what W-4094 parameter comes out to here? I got 22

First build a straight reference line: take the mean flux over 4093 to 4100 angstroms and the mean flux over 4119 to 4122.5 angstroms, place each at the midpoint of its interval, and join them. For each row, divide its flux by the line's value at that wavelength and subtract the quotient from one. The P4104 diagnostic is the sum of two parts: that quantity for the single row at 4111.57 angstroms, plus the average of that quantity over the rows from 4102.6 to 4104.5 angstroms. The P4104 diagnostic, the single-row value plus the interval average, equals 0.097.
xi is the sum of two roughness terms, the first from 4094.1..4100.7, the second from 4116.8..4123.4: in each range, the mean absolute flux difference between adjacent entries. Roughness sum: 0.173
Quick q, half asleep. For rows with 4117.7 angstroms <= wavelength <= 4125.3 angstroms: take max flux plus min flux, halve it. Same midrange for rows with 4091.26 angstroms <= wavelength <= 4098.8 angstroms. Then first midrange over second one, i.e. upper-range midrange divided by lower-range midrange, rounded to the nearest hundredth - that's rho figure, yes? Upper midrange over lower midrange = 1.02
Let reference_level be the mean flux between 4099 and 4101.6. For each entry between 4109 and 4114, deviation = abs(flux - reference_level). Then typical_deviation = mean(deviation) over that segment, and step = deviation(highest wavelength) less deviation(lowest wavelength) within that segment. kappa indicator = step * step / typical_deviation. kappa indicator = 0.37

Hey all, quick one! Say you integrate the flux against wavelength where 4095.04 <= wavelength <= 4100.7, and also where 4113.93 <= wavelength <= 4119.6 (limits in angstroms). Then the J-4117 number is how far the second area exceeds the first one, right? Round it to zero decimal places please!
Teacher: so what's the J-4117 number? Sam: -1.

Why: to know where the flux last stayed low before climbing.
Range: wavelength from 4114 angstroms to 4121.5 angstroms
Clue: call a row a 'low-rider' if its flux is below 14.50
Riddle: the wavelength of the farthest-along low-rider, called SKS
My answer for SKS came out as 4116.31 angstroms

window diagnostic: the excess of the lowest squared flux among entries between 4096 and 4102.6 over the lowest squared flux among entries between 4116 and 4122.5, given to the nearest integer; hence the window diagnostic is 0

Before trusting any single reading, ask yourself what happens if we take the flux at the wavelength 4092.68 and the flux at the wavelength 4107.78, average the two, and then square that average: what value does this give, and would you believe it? 185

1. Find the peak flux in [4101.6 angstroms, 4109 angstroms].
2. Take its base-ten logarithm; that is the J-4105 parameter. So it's 1.160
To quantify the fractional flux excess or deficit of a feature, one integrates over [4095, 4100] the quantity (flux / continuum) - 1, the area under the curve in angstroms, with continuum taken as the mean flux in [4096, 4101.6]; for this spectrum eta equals -0.01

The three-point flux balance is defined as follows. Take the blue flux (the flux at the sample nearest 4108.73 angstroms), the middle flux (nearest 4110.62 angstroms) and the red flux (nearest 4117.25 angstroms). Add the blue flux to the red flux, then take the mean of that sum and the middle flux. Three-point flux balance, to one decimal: 20.9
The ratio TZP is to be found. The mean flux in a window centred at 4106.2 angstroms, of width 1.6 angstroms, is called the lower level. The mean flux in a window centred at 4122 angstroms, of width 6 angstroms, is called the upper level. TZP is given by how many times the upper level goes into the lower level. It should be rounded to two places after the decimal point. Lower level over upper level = 0.92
